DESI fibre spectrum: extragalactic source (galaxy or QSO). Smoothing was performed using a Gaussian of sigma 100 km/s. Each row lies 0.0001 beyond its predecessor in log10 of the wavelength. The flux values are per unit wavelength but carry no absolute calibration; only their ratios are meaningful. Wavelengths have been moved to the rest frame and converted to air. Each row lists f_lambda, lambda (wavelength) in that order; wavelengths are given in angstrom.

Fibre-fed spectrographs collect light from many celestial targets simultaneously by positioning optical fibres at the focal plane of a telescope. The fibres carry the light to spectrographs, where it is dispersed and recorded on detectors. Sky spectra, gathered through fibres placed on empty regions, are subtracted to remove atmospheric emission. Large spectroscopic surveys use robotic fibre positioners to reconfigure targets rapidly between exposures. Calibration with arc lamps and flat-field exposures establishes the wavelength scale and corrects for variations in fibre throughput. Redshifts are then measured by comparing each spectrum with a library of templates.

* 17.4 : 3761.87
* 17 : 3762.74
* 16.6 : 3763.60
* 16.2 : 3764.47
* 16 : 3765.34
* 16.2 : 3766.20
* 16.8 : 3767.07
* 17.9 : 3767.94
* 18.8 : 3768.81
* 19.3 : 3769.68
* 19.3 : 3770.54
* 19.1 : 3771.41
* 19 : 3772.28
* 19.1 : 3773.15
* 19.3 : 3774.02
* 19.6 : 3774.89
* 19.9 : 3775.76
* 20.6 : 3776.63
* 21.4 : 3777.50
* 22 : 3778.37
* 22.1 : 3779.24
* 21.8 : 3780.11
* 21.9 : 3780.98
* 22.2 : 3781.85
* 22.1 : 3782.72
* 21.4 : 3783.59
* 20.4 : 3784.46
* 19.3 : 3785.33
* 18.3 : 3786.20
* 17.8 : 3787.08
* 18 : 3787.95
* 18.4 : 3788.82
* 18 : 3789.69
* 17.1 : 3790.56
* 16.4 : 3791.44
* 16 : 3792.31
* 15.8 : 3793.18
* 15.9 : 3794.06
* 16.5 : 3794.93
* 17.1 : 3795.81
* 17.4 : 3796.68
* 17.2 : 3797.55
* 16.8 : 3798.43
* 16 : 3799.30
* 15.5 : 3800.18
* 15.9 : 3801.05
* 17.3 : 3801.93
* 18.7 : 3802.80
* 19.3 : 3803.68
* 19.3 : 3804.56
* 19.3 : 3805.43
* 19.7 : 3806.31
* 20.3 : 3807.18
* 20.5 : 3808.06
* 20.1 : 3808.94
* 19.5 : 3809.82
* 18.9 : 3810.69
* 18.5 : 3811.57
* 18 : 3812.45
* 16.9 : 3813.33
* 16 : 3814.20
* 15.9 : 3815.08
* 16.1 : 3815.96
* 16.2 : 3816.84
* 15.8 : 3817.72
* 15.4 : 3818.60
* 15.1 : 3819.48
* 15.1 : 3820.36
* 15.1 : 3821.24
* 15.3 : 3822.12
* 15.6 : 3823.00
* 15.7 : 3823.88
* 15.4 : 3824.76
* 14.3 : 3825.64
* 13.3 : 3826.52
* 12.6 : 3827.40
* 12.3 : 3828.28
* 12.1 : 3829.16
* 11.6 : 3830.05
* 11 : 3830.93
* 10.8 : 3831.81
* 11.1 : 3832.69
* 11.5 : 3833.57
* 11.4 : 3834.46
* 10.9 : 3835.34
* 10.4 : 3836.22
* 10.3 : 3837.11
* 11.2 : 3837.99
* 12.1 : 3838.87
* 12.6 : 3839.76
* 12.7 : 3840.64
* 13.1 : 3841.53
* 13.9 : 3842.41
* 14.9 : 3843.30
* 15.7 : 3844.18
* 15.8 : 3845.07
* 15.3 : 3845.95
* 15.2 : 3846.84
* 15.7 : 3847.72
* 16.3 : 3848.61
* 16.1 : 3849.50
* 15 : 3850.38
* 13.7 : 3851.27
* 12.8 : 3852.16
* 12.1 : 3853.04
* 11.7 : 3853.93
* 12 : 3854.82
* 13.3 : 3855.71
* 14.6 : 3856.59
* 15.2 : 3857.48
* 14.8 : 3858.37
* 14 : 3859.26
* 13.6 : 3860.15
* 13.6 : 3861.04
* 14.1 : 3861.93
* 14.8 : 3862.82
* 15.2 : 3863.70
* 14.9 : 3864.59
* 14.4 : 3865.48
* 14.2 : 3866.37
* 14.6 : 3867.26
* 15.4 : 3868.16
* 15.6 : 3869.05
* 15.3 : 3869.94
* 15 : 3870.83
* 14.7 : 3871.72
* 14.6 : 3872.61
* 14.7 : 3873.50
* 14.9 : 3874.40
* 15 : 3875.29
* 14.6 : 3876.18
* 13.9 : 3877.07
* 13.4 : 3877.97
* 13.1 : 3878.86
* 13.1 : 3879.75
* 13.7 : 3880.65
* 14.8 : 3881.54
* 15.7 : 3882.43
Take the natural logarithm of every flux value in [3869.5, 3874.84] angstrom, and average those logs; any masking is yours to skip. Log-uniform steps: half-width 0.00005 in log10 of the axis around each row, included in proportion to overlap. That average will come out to 2.70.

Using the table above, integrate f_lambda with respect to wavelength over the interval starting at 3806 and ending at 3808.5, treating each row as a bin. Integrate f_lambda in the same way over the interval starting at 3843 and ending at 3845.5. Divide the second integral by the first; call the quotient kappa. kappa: 0.77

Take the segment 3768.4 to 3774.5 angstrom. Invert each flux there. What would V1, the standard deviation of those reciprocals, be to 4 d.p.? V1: 0.0005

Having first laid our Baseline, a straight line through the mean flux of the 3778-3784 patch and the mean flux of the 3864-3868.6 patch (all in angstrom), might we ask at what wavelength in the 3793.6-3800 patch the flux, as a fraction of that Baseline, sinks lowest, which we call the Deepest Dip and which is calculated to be 3794.06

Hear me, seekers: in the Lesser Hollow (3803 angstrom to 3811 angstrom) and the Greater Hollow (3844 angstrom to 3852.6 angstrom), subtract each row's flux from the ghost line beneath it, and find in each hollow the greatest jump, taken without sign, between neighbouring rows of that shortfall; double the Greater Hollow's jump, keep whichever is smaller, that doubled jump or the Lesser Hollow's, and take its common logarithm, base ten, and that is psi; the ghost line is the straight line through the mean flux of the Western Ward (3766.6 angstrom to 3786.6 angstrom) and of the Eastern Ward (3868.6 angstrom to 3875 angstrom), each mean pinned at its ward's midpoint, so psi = -0.19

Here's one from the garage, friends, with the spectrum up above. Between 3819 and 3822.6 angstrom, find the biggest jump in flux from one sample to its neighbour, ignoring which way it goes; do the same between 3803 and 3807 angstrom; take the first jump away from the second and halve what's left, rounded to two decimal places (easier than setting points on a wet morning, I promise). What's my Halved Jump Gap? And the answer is 0.10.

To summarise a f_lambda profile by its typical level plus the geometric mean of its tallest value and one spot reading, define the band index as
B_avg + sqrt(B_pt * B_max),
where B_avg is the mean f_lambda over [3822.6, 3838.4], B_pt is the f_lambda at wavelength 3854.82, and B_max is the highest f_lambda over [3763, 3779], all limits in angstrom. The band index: 29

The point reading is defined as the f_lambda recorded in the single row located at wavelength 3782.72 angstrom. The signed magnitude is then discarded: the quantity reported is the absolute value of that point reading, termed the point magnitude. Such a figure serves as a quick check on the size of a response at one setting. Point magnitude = 22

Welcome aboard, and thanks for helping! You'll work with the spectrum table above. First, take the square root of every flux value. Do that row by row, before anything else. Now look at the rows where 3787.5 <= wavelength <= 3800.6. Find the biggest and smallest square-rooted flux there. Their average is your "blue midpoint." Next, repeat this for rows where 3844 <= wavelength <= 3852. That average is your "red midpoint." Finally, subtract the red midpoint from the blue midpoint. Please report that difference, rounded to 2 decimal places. 0.24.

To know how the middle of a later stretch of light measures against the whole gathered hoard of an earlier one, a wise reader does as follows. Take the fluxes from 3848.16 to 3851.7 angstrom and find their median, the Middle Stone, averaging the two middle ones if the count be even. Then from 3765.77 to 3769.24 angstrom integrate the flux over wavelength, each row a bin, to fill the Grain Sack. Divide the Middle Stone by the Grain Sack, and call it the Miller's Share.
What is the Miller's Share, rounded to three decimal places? 0.257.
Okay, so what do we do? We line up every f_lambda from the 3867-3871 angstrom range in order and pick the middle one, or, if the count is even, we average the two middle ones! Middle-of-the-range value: 15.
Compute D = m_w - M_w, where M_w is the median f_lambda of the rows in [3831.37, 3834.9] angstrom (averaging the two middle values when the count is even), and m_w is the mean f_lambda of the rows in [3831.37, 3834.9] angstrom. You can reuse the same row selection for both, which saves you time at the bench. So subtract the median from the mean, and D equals -0.05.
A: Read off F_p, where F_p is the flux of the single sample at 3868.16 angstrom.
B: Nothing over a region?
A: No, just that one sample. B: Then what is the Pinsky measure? 15.4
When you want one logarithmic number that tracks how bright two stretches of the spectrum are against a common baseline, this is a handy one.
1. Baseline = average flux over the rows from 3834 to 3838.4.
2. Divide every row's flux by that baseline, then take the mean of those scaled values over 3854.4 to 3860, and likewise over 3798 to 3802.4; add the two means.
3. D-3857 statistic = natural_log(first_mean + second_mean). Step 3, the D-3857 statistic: 1.03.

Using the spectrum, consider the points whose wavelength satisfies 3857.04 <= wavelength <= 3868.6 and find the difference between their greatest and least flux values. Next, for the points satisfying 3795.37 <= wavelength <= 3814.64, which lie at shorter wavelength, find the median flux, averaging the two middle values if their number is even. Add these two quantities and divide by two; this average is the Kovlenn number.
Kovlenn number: 10.0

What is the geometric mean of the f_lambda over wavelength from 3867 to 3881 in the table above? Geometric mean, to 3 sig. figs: 14.5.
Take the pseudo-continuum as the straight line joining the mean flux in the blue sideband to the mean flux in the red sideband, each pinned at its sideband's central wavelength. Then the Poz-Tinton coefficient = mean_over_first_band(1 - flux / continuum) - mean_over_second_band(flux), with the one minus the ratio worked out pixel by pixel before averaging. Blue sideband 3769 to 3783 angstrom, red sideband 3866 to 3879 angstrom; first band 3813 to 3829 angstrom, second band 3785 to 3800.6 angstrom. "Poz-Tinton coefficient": -16.9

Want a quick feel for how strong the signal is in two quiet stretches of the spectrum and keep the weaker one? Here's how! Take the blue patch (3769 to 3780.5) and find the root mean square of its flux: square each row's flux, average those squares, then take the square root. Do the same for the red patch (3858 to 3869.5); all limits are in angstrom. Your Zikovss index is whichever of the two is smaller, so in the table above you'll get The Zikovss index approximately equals 14.6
